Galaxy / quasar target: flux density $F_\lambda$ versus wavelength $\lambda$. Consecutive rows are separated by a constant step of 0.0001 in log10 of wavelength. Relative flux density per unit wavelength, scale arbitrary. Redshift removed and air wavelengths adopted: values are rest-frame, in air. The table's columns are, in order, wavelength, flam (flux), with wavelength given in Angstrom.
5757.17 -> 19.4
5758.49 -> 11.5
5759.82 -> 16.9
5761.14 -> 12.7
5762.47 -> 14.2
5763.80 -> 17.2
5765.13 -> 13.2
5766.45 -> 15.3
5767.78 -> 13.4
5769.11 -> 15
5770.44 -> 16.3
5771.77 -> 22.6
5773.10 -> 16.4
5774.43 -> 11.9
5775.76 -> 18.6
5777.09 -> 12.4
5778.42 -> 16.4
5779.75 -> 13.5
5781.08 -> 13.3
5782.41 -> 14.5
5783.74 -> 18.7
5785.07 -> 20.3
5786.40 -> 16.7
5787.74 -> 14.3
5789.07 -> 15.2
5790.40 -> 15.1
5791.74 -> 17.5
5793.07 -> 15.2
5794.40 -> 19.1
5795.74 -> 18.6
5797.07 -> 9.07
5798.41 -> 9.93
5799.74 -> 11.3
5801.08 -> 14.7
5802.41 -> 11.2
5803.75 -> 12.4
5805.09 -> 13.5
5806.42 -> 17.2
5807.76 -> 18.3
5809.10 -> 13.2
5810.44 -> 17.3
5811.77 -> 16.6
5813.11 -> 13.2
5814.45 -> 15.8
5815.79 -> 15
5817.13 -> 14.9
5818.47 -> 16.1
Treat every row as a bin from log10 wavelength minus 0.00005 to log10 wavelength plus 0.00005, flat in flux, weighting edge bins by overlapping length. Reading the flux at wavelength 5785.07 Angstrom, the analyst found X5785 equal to 20.3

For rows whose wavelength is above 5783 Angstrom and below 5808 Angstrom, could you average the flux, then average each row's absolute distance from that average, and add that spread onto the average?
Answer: 17.8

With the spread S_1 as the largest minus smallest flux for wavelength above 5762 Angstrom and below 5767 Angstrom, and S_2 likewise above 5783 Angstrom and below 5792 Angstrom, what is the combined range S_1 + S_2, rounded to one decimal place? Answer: 10.0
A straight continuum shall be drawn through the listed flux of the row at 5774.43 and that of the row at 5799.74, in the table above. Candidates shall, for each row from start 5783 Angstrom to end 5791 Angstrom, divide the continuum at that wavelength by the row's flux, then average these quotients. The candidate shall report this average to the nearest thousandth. 0.705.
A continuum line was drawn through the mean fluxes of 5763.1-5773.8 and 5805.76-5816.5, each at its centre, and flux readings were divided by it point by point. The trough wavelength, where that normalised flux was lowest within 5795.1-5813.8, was 5797.07 Angstrom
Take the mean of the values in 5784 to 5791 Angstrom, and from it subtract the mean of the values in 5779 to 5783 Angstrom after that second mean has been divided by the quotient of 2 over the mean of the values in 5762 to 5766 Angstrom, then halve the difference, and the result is -43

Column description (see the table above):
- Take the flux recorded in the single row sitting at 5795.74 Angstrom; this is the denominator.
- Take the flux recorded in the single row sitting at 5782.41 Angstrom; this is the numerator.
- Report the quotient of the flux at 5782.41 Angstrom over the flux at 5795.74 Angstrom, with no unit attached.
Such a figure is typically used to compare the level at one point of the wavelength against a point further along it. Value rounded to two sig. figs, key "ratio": 0.78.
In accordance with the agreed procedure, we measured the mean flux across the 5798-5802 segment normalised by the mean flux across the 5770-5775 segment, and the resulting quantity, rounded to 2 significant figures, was 0.71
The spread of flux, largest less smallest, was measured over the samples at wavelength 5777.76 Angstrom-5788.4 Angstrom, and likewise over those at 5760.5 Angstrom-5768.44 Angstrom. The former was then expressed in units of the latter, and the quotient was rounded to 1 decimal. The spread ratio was 1.6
